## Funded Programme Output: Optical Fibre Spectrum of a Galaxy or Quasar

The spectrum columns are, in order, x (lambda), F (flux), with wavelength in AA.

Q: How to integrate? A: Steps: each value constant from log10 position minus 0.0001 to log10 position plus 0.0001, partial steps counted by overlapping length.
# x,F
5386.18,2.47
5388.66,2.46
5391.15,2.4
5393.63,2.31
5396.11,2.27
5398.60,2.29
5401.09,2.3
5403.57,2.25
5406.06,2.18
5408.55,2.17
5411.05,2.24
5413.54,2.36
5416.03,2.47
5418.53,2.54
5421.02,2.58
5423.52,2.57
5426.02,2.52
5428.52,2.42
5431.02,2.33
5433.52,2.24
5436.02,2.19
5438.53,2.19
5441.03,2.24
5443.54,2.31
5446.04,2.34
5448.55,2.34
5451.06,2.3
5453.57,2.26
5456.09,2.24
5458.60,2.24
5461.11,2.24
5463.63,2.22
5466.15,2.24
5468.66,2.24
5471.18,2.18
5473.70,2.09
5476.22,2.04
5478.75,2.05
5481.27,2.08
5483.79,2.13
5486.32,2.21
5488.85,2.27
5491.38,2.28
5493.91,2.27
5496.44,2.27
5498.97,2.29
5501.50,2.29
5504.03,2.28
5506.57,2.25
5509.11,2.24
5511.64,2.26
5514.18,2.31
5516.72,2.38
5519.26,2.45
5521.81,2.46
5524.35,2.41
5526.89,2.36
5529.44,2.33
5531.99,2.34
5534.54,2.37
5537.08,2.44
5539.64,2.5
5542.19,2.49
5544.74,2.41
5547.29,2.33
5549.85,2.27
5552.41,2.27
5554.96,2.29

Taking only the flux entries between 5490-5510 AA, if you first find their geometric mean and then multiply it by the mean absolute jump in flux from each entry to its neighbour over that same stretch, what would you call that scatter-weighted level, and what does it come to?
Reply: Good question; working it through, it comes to 0.026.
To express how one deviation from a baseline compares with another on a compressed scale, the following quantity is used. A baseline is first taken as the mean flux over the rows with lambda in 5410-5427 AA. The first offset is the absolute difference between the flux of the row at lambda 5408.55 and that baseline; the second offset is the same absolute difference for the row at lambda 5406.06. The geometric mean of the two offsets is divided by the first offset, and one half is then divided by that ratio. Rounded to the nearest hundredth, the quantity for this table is 0.51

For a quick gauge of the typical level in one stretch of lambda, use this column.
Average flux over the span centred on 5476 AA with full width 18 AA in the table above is 2.12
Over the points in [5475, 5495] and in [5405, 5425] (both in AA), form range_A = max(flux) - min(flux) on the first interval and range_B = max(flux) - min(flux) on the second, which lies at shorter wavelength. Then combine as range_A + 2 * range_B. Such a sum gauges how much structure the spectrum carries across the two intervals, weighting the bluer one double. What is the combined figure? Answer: 1.1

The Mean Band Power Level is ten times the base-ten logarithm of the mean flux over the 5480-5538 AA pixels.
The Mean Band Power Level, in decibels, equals 3.62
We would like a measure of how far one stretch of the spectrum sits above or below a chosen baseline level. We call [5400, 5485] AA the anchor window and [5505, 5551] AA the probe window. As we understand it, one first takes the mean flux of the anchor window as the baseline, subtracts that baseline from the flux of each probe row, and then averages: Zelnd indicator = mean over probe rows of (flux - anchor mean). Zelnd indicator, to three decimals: 0.092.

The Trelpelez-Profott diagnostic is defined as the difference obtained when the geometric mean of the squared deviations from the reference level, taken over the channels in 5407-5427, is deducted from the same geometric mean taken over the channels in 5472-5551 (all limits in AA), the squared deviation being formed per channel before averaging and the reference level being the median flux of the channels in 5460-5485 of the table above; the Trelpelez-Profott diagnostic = -0.018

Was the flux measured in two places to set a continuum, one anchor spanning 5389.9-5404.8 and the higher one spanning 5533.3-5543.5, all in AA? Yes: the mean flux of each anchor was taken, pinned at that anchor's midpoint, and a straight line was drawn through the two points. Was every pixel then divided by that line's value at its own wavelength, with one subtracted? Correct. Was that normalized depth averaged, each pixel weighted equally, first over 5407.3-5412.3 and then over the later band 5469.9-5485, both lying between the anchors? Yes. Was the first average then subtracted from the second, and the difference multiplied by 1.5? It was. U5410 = -0.11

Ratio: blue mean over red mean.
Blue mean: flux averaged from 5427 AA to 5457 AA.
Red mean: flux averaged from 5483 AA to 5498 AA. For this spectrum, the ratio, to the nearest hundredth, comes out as 1.02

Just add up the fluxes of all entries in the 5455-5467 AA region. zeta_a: 11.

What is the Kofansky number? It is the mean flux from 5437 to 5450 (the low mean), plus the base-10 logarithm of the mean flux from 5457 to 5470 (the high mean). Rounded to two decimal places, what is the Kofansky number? 2.63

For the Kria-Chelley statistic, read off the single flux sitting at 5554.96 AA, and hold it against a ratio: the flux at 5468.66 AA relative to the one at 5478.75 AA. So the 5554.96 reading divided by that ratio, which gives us 2.10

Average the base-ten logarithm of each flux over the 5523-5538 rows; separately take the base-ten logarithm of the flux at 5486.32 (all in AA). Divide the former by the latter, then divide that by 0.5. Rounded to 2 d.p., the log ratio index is 2.18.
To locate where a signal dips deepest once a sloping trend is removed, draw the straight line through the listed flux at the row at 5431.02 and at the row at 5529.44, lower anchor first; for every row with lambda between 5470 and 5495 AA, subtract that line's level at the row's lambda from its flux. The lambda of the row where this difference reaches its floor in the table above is 5476.22 AA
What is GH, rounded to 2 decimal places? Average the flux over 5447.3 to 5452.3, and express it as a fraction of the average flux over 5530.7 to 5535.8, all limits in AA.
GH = 0.99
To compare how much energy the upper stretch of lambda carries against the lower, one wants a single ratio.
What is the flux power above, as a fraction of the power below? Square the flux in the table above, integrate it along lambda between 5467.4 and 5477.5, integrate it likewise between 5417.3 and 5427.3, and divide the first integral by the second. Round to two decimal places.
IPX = 0.71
